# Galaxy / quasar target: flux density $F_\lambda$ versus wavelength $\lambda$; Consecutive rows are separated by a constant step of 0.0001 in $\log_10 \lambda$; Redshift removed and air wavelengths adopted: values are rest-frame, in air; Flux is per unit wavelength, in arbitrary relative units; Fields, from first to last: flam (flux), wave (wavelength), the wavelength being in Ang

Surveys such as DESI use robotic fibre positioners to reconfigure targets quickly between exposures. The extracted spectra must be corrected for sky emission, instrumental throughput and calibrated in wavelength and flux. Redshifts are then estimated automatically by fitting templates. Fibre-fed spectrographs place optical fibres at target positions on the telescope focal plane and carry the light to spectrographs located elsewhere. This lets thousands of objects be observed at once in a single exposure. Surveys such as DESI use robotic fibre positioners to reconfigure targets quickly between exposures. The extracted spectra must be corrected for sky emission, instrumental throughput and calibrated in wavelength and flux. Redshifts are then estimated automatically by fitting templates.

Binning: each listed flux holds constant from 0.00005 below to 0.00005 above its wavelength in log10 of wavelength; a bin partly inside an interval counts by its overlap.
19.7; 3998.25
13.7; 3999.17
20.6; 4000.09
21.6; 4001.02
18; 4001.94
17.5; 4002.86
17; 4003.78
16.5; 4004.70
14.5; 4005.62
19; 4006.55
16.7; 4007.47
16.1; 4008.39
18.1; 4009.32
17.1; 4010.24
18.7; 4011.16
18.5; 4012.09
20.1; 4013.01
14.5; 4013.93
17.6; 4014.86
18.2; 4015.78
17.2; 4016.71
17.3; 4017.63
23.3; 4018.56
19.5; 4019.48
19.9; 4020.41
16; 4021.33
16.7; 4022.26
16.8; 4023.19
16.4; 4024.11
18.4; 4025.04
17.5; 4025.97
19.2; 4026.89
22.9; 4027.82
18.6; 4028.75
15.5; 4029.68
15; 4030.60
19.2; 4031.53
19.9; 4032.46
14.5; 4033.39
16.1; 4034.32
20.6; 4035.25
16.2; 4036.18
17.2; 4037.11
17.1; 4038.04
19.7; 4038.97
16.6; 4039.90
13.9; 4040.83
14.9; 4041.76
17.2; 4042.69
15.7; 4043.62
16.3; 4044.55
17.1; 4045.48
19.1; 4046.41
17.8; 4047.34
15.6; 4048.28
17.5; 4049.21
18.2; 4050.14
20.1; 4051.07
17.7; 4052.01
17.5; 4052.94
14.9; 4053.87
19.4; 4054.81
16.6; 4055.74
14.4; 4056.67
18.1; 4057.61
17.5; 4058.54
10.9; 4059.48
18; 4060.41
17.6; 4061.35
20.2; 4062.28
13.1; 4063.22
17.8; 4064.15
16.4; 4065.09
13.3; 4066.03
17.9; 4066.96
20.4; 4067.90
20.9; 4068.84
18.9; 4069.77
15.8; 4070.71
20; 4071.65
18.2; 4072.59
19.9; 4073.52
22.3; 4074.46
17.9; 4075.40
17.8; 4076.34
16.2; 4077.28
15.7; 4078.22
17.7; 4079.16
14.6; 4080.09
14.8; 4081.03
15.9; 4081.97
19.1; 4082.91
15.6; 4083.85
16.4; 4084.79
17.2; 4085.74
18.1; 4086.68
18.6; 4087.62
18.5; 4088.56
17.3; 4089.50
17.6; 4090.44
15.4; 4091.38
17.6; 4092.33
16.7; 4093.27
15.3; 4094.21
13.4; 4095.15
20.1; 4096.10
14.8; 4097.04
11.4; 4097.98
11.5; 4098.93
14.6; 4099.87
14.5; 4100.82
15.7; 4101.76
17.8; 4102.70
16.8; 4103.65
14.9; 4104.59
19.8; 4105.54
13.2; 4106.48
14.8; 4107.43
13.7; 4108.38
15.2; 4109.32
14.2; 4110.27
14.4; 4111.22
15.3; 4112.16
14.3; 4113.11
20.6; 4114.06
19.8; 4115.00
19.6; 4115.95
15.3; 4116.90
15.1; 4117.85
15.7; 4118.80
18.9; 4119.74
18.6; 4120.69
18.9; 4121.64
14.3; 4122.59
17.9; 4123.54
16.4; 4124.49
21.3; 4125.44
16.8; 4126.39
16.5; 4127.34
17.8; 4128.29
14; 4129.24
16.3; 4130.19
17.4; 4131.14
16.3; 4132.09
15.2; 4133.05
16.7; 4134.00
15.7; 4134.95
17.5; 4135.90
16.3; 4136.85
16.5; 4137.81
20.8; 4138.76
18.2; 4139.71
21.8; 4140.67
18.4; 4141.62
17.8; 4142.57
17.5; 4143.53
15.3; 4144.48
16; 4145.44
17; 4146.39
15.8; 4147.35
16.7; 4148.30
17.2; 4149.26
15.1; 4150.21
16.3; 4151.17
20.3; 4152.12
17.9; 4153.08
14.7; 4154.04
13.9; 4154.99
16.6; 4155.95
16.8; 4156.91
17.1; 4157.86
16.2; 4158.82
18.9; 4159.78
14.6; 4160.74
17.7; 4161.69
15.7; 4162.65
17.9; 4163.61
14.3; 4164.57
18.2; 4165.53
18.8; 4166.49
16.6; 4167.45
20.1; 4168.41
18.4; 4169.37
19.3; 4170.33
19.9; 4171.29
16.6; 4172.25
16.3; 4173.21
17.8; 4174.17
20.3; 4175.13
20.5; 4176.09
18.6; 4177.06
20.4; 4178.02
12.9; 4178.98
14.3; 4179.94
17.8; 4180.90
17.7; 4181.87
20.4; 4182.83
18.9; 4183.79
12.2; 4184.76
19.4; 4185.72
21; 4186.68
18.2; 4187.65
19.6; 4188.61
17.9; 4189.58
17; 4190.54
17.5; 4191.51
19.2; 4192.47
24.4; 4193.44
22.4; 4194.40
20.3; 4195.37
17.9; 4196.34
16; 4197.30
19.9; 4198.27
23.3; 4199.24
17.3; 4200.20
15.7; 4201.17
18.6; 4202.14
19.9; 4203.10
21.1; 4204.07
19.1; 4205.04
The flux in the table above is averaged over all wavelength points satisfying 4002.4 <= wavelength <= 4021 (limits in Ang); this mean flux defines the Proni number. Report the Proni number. 17.9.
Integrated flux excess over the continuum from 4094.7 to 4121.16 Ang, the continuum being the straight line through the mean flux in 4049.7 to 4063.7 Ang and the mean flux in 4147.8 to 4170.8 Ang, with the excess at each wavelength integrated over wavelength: -30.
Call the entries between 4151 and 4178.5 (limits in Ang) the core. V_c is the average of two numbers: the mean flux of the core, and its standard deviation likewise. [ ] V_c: 9.8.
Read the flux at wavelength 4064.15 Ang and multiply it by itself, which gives 317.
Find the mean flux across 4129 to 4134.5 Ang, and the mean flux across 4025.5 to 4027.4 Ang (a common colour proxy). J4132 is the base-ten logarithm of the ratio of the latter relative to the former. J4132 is 0.06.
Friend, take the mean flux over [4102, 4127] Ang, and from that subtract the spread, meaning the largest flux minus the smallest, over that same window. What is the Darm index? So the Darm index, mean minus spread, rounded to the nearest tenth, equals 8.6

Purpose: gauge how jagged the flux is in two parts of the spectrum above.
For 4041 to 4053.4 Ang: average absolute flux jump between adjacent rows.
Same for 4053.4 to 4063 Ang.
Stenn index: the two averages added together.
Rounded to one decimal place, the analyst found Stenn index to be 4.9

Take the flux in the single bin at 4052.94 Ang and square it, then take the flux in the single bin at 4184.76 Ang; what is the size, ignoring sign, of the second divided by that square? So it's 0.04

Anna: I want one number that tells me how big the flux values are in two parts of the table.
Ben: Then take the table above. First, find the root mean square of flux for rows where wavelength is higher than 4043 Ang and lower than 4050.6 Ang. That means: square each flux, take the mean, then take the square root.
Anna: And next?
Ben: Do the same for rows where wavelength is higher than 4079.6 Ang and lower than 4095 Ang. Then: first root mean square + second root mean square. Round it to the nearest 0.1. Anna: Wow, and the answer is 34.1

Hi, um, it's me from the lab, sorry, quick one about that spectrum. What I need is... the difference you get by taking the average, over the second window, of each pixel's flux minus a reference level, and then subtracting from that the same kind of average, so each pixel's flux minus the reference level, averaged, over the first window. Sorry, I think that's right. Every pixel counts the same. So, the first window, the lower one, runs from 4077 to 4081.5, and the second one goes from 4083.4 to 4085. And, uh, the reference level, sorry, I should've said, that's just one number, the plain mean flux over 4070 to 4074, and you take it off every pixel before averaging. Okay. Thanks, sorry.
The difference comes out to 0.2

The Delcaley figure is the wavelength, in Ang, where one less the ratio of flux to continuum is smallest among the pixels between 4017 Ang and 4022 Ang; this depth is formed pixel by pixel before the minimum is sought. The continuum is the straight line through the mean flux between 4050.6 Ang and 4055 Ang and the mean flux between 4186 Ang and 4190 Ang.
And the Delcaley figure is 4018.56 Ang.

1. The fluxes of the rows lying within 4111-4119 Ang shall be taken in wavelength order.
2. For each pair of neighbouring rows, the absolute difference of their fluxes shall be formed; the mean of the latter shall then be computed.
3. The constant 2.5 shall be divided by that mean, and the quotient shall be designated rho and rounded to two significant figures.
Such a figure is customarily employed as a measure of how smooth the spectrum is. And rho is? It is 1.4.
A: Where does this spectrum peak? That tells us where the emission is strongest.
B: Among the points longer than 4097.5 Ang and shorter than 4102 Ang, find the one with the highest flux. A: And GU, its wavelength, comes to 4101.76 Ang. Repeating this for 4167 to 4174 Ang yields 4168.41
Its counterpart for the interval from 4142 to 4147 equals 4142.57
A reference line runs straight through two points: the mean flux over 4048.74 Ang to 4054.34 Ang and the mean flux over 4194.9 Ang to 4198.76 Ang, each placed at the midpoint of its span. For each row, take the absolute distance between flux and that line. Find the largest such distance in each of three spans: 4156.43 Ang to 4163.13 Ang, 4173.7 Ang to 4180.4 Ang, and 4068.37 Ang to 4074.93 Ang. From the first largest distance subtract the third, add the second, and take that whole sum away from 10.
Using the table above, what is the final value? 5.3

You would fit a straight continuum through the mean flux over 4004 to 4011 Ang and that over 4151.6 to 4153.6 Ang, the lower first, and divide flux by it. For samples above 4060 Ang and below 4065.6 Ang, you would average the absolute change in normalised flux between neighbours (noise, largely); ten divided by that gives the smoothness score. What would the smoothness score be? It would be 55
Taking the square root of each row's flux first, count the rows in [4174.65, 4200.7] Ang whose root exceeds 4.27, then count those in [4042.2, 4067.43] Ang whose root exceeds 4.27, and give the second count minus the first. -11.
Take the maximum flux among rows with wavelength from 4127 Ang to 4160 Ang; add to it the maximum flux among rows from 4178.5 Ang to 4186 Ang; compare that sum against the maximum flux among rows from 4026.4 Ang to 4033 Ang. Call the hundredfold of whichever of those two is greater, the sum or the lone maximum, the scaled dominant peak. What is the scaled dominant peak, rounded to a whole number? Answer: 4220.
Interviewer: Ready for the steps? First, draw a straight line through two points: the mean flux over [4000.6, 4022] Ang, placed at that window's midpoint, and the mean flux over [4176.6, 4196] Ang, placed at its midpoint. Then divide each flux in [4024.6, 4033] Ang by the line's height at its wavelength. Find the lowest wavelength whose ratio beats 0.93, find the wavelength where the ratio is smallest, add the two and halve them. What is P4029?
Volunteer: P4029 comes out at 4027.8 Ang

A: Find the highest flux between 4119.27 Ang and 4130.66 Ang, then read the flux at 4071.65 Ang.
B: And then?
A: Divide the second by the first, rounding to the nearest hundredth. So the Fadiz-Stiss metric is 0.94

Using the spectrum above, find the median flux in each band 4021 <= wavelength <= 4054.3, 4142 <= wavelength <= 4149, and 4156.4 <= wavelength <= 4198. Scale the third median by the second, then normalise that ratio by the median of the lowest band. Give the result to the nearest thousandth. 0.062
